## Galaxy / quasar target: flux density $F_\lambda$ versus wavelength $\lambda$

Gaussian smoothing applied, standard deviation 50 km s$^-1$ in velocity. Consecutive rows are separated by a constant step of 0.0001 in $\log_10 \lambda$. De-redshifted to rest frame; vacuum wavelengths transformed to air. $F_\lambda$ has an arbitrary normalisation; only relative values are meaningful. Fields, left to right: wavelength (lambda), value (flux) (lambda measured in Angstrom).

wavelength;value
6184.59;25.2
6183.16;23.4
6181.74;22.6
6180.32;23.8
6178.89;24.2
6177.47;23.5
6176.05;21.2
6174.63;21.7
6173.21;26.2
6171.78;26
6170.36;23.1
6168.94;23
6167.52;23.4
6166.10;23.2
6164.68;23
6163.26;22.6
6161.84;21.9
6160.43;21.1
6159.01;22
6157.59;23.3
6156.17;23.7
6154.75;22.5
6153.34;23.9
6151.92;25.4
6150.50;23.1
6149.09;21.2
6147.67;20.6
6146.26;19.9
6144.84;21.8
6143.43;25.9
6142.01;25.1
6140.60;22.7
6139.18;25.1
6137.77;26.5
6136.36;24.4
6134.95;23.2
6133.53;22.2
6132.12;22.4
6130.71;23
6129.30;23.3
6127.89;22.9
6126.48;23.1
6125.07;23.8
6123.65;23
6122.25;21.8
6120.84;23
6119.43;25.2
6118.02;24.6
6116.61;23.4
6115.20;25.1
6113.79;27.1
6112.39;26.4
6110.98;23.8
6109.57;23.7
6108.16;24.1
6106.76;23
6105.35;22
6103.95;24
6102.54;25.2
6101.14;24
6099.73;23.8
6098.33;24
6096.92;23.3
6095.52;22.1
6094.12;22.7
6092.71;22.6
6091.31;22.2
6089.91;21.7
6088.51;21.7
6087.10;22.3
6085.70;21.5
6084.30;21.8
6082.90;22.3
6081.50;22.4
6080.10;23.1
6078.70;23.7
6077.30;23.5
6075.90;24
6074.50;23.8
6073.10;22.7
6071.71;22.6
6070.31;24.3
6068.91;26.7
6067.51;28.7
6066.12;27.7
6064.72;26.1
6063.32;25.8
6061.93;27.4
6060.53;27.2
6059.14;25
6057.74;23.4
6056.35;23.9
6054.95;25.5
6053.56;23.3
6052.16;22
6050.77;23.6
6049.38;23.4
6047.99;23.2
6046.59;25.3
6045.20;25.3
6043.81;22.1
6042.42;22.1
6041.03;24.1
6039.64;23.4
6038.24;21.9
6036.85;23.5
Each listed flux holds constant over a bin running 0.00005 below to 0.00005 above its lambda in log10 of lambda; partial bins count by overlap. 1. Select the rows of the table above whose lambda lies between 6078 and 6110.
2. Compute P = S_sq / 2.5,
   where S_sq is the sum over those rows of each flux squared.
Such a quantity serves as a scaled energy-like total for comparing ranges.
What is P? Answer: 4842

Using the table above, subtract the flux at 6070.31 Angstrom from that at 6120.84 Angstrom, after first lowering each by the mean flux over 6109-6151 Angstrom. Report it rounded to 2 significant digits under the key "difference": -1.3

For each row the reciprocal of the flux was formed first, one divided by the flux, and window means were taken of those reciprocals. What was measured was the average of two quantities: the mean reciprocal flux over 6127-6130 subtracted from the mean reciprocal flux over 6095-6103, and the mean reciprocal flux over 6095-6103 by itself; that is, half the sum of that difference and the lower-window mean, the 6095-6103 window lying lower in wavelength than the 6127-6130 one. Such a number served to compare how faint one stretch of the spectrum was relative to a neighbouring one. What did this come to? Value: 0.0206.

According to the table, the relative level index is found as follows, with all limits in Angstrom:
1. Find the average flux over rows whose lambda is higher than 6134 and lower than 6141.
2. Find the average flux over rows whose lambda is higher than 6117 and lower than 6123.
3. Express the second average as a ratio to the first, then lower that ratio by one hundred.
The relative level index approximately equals -99.0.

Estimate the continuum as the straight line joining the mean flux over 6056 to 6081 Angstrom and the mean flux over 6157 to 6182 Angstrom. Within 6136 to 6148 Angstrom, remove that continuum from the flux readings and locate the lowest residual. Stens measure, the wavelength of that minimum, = 6146.26 Angstrom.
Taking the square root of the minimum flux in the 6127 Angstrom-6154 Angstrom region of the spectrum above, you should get 4.46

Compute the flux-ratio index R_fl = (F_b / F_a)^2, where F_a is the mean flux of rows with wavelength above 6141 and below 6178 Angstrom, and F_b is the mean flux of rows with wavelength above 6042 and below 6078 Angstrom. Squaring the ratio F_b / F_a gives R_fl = 1.14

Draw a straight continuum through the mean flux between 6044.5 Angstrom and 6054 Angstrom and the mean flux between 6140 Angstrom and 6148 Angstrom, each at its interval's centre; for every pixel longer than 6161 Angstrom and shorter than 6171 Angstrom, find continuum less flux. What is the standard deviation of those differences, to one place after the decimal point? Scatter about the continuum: 0.5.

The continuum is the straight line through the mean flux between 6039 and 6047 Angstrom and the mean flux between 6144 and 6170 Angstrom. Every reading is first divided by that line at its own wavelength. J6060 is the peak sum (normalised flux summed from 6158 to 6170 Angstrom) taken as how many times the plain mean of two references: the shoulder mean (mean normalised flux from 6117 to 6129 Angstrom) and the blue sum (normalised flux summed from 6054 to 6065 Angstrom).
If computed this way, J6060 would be 1.65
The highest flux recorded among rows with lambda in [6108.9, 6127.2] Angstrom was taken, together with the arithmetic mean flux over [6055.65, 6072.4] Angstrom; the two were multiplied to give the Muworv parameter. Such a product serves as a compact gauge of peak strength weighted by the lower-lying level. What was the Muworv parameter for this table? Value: 697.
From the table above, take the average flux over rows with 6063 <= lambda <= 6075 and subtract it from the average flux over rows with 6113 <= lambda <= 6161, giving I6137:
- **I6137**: -1.99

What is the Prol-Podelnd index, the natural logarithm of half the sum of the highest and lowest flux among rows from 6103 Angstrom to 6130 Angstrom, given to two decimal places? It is 3.20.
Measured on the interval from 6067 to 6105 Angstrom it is 3.22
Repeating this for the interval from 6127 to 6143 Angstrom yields 3.19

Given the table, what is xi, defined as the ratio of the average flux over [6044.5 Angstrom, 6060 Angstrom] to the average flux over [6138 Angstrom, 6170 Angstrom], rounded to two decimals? 1.05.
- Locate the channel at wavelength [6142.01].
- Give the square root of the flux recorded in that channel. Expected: 5.01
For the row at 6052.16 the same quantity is 4.69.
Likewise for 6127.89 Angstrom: 4.79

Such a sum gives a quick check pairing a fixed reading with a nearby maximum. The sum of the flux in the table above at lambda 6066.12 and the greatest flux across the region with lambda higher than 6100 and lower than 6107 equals 52.9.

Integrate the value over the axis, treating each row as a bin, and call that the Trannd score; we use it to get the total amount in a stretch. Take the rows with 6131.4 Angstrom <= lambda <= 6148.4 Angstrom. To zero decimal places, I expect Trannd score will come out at 396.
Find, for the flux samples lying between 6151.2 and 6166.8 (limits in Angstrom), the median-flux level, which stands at 23.0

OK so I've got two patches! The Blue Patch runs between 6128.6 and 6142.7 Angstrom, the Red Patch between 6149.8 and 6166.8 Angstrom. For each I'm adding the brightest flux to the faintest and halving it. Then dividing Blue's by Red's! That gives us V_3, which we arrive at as 1.05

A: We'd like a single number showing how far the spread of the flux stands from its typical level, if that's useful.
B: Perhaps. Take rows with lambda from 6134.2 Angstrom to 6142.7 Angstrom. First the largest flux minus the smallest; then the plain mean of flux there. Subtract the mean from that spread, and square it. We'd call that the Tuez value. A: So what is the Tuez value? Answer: 428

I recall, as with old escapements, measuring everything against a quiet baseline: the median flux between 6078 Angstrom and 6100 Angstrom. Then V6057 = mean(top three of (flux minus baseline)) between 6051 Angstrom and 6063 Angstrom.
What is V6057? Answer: 4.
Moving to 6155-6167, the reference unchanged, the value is 1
